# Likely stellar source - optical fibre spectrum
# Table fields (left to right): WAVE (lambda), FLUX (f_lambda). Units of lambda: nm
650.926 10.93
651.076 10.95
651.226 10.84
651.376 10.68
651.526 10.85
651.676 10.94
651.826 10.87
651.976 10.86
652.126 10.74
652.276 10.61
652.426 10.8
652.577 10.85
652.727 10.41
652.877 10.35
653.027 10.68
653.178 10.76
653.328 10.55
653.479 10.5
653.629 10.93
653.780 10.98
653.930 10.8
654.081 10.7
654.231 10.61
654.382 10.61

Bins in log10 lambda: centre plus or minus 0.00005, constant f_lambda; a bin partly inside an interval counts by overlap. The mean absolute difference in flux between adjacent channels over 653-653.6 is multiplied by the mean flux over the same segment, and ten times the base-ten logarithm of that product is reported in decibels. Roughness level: 0.81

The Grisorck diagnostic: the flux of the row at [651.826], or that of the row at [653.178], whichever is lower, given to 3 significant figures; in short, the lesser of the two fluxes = 10.8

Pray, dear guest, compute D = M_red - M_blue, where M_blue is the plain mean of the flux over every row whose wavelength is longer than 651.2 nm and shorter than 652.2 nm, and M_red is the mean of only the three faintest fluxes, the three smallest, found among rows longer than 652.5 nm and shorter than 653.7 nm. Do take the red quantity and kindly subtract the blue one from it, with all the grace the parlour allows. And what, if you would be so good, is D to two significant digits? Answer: -0.41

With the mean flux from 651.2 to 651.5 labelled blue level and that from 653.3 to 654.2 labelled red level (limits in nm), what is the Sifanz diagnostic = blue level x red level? 116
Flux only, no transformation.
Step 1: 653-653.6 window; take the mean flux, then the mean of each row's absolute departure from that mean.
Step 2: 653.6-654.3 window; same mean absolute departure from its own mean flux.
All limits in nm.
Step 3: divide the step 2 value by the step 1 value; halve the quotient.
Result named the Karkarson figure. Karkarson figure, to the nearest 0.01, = 0.62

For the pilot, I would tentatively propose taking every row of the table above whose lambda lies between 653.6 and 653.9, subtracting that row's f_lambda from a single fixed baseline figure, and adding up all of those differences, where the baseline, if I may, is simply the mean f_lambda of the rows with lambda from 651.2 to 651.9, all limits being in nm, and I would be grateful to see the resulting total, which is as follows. -0.2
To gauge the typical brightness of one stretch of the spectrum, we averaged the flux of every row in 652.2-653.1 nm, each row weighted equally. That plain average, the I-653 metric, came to 10.6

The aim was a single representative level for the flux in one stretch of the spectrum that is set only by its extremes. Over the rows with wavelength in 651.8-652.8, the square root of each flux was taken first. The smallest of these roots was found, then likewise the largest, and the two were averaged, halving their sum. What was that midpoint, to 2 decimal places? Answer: 3.26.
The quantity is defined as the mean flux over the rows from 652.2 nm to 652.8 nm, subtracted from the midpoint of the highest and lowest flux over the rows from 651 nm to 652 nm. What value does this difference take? 0.15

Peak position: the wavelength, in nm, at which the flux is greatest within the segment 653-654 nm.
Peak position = 653.780 nm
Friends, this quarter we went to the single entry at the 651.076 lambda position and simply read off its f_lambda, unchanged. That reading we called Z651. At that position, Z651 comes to 10.95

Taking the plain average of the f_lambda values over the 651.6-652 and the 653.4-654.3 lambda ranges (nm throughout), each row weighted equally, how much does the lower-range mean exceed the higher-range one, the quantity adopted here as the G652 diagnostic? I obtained 0.14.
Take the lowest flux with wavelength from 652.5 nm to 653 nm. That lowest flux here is 10.35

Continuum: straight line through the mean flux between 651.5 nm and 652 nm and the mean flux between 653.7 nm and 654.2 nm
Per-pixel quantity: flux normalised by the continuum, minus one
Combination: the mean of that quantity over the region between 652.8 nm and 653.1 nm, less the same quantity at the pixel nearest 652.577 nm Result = -0.0300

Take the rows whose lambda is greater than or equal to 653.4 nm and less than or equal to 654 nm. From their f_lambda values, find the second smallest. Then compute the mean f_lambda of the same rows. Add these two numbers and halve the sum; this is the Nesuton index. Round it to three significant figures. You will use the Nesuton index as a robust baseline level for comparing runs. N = 10.8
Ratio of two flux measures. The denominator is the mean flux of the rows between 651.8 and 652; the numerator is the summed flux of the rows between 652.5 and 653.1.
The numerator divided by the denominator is 3.9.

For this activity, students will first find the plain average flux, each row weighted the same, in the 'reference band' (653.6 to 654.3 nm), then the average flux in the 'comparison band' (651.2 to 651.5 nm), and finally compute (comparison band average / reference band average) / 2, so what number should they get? 0.498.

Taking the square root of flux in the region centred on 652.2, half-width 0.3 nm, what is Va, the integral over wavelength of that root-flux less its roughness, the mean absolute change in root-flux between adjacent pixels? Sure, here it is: 1.947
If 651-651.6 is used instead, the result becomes 1.952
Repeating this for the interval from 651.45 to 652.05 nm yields 1.971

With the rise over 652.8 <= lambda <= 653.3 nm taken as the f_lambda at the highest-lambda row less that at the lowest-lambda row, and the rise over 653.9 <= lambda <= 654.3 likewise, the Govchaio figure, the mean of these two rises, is 0.11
